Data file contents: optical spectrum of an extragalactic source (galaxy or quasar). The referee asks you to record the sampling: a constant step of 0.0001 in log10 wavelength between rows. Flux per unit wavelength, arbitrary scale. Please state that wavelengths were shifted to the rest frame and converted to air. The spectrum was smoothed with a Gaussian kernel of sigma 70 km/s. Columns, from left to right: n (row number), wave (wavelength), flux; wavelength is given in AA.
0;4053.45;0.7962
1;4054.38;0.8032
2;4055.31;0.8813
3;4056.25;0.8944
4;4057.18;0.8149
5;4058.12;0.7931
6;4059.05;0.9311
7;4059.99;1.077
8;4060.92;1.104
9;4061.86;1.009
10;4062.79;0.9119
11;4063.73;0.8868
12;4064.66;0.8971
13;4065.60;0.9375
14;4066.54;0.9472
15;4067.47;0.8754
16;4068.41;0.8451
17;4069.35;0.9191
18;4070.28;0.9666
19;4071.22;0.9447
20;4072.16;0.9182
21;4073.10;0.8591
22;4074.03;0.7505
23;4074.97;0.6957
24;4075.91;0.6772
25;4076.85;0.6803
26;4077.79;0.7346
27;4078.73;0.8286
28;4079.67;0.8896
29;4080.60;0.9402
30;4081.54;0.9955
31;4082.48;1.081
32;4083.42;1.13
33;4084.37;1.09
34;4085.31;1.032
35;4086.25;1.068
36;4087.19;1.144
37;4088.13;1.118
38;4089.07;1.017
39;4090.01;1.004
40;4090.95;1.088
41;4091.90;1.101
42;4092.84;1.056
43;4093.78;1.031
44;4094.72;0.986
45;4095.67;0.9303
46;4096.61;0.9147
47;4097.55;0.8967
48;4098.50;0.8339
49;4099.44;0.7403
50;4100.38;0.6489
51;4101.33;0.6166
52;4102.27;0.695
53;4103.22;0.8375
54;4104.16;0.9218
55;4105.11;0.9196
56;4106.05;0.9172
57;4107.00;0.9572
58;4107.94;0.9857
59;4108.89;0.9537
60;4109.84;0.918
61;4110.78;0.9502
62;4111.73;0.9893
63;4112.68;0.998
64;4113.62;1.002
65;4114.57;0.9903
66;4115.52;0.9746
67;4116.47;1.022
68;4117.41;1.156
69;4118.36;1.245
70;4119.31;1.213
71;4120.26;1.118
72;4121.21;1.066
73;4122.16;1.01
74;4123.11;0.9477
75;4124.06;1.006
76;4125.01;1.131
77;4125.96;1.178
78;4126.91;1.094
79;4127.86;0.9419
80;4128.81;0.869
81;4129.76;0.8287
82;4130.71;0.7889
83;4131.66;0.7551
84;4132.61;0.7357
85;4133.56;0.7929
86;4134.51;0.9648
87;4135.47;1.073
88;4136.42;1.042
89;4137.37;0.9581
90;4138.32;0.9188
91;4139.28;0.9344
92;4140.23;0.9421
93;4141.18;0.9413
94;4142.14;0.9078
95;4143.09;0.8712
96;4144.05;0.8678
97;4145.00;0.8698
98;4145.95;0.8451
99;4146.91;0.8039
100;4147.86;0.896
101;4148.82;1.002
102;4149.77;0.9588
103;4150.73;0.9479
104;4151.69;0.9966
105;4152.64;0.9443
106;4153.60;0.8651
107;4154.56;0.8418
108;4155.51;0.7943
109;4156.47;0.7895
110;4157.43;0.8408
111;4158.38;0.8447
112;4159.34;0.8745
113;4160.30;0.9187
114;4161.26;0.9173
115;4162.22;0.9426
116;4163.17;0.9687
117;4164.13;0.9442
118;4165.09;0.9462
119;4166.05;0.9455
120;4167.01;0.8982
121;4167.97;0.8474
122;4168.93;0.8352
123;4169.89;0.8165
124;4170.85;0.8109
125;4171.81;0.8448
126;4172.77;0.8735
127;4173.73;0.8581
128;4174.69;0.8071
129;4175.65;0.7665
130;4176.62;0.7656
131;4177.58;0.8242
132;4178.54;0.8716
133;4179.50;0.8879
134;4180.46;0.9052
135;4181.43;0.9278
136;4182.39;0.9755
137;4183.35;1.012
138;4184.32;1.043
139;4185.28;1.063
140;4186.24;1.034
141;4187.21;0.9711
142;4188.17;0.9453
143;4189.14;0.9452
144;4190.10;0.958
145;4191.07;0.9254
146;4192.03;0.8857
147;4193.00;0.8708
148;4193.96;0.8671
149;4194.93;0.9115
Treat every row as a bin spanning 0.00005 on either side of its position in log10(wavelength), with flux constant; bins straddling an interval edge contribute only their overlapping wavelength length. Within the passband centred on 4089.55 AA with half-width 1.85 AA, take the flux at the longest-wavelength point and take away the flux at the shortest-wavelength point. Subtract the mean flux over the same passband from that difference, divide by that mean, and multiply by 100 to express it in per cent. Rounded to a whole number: -103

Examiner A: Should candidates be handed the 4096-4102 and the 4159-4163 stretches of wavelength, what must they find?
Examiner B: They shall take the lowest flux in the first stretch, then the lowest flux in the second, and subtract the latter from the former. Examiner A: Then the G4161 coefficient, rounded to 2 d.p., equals -0.26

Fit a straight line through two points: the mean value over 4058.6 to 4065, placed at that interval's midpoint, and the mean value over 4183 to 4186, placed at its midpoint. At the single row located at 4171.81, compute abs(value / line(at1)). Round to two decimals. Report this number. 0.82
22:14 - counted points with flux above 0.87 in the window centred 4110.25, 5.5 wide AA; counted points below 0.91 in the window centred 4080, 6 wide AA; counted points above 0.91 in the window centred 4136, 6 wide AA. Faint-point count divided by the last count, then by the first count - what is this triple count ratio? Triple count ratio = 0.10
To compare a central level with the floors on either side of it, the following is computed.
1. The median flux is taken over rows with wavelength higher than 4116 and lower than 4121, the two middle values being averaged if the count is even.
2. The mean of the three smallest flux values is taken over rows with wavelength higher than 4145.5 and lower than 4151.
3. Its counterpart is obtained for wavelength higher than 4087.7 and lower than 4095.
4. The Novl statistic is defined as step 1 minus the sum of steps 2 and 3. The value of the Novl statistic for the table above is -0.69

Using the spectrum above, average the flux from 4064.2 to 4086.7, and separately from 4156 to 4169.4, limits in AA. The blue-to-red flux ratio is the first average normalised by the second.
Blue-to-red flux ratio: 1.01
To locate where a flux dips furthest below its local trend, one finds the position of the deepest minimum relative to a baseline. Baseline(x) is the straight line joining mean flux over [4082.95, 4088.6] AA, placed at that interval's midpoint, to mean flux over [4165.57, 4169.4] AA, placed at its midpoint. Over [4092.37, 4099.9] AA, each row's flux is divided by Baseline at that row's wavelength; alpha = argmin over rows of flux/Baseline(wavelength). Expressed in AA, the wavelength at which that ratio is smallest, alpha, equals 4099.44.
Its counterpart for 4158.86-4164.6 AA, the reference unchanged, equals 4159.34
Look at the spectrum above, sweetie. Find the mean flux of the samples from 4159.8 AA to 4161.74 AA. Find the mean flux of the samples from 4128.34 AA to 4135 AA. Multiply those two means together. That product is 0.75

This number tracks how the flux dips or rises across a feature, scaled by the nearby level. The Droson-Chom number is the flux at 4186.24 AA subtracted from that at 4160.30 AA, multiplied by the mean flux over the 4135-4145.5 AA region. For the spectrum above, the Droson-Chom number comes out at -0.11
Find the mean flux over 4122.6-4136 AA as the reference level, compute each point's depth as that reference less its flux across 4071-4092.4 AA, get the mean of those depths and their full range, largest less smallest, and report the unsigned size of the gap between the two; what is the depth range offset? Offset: 0.48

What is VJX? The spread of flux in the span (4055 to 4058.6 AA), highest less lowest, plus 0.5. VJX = 0.60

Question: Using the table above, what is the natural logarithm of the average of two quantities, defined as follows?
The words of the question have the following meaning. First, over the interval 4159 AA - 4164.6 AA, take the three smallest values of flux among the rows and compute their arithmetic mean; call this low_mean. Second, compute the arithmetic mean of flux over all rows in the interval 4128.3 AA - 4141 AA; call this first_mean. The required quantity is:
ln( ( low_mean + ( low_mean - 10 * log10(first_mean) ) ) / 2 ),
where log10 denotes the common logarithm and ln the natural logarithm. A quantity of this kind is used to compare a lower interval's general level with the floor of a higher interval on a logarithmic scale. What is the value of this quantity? 0.14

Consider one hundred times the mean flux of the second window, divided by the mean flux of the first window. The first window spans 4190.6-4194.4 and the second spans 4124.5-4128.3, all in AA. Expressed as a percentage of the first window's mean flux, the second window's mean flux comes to 122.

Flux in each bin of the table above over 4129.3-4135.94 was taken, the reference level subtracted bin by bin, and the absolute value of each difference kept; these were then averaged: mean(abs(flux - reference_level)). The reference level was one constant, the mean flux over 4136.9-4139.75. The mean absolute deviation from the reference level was 0.135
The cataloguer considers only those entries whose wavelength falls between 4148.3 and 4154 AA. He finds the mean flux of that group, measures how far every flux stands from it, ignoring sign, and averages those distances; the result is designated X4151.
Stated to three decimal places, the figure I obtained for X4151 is 0.033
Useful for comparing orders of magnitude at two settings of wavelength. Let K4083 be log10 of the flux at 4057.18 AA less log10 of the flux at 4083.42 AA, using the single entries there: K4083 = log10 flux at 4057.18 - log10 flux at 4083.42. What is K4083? -0.14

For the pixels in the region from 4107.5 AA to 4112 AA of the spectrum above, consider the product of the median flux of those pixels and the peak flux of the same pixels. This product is 0.94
